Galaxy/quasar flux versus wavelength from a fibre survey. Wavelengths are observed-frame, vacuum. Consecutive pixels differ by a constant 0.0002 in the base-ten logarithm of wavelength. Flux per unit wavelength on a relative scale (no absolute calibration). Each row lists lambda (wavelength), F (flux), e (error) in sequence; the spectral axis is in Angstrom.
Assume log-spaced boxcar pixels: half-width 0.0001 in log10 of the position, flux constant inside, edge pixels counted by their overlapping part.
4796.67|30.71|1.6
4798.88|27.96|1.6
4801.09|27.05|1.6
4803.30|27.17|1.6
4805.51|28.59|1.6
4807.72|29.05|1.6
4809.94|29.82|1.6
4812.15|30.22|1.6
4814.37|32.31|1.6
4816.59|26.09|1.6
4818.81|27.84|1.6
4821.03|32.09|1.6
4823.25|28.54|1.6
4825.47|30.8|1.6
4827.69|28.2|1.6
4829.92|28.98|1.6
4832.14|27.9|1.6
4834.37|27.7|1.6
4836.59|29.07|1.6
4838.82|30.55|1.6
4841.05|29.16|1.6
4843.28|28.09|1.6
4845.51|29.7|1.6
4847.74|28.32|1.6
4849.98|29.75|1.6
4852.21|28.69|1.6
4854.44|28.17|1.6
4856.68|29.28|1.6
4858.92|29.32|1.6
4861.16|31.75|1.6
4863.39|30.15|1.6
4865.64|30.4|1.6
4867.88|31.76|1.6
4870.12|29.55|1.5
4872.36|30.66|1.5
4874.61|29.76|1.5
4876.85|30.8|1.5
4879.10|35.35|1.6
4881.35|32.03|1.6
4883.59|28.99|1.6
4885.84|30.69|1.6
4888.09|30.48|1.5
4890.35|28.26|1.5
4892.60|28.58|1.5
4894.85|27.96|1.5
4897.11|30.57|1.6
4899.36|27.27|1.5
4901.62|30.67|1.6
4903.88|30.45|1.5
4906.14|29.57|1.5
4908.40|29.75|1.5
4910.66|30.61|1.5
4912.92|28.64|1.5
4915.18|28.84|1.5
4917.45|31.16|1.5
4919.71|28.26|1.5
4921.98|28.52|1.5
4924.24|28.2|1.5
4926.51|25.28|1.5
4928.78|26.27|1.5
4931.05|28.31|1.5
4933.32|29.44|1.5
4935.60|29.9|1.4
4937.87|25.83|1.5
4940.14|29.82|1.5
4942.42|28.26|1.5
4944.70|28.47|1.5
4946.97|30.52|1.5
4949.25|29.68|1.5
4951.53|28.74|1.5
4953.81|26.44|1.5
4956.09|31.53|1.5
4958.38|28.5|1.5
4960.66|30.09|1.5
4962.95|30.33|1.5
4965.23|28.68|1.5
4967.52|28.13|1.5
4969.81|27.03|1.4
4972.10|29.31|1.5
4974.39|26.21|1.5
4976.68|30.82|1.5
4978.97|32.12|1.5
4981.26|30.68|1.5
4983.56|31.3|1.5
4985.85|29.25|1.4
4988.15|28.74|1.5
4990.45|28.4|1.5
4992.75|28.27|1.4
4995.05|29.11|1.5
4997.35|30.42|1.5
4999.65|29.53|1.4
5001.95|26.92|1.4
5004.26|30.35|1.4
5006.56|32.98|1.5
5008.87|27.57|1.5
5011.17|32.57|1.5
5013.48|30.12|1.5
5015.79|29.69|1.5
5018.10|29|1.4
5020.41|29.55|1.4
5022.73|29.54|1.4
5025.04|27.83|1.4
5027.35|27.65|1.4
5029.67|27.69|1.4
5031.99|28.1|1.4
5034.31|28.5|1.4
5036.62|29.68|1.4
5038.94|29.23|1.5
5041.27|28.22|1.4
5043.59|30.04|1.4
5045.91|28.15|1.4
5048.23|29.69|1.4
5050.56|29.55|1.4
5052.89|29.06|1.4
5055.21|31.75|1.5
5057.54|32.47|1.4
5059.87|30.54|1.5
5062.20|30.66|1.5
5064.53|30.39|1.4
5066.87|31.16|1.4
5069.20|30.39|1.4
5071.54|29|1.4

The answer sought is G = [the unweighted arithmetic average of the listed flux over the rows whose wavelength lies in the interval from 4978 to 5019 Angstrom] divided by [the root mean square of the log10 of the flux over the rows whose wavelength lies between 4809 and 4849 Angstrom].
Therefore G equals 20.4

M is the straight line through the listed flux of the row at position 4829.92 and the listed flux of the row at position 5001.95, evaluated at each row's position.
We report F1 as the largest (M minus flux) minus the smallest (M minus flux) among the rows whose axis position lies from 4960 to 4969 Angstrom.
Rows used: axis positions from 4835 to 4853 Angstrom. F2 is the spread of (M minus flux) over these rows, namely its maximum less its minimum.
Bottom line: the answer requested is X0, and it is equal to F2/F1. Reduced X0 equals 1.1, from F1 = 2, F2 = 2.4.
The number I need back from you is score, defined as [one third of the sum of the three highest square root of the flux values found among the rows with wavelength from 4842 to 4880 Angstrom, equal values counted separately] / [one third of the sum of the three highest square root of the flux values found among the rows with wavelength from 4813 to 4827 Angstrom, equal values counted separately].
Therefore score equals 1.019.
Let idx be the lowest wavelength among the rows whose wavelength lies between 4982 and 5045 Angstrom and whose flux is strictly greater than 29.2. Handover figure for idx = 4983.56 Angstrom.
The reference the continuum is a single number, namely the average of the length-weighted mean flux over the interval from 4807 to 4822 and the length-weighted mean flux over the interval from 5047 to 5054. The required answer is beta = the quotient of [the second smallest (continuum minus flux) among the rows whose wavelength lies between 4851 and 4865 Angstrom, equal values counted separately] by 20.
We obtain -0.03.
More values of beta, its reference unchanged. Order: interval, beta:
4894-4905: -0.05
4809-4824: -0.13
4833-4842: 0.02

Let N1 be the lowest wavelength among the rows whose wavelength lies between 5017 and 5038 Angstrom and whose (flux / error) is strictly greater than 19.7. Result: 5018.10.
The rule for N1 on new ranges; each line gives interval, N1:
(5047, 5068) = 5048.23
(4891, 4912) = 4903.88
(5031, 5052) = 5031.99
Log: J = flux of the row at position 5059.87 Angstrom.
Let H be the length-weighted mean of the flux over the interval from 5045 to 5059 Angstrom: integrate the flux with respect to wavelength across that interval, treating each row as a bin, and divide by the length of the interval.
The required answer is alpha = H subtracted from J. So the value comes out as 0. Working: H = 30.2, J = 30.54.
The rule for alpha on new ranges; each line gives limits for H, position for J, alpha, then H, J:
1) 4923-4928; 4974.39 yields -1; 26.8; 26.21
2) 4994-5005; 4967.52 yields -1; 29.2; 28.13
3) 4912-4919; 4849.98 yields 0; 29.5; 29.75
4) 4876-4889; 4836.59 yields -2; 31.4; 29.07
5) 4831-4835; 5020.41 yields 2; 27.8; 29.55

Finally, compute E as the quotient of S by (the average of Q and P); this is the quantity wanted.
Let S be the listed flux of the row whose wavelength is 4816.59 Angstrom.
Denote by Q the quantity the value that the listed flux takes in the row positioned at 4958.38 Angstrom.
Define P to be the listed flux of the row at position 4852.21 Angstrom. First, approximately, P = 28.69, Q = 28.5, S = 26.09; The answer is 0.91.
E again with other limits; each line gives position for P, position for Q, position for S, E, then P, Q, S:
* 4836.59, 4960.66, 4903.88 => 1.03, 29.07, 30.09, 30.45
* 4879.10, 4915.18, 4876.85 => 0.96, 35.35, 28.84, 30.8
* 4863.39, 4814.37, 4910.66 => 0.98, 30.15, 32.31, 30.61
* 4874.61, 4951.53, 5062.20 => 1.05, 29.76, 28.74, 30.66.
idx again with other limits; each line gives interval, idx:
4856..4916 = 4856.68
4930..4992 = 4933.32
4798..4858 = 4809.94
